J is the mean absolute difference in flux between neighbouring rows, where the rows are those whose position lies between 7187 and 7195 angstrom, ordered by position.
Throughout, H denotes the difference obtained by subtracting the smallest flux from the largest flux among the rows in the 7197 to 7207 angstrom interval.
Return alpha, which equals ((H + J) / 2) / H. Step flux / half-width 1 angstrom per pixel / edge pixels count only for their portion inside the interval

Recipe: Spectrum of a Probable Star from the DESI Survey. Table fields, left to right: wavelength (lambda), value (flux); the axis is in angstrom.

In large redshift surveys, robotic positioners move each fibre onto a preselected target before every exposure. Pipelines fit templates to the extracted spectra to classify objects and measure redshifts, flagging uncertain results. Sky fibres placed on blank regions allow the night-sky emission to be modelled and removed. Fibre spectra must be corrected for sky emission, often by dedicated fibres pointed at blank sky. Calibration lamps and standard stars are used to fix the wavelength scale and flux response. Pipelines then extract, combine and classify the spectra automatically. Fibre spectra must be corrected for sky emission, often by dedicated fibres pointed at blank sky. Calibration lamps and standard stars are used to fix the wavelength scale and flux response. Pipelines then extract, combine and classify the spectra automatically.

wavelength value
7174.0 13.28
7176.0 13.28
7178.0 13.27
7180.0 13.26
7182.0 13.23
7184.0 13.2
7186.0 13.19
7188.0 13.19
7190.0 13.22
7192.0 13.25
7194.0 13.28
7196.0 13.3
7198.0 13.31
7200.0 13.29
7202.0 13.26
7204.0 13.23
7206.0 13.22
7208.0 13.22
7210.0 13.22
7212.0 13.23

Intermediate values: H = 0.090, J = 0.030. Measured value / 0.67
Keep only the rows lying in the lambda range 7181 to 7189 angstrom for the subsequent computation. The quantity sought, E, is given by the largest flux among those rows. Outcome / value 13.23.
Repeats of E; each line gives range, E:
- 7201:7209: 13.26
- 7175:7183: 13.28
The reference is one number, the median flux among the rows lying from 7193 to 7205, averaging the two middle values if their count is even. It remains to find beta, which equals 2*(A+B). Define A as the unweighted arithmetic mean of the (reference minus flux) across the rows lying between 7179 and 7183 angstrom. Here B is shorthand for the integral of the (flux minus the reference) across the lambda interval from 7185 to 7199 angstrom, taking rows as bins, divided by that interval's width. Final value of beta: 0.01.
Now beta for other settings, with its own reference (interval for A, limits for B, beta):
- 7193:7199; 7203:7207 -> -0.14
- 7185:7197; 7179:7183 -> 0.01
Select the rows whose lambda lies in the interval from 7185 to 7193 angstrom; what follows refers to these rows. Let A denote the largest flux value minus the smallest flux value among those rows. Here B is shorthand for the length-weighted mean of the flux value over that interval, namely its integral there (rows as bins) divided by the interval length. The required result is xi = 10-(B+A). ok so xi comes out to -3.27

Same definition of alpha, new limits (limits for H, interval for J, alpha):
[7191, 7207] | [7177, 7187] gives 0.61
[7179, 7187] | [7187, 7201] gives 0.67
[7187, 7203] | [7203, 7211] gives 0.51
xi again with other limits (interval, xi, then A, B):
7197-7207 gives -3.35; 0.09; 13.3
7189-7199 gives -3.36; 0.09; 13.3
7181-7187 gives -3.25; 0.04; 13.2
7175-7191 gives -3.32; 0.09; 13.2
